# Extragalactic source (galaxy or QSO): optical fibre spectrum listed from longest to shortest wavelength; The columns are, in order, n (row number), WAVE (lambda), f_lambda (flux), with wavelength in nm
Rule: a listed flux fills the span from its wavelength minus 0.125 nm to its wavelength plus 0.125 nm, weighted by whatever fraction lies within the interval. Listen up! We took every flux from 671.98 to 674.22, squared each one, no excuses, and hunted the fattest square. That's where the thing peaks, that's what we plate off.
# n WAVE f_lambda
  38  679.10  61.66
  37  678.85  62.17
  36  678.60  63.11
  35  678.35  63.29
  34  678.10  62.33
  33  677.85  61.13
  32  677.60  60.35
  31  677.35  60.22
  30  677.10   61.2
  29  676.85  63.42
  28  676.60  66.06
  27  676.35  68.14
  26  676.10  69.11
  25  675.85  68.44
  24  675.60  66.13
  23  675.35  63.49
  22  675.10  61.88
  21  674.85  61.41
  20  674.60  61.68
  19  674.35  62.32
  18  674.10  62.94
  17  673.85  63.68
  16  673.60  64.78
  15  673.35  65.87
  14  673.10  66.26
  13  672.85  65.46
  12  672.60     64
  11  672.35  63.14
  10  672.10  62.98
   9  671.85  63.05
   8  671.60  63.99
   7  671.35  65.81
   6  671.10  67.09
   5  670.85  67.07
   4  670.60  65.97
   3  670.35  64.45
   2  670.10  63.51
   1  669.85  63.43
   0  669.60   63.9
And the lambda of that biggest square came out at 673.10 nm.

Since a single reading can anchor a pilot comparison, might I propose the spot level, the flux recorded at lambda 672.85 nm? 65.46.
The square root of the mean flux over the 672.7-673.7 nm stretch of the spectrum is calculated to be 8.10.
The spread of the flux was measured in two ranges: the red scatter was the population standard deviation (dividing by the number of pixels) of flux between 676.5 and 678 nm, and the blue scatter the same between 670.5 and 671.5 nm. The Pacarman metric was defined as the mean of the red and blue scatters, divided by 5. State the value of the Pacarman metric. 0.267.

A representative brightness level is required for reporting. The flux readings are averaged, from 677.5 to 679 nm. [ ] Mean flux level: 62.1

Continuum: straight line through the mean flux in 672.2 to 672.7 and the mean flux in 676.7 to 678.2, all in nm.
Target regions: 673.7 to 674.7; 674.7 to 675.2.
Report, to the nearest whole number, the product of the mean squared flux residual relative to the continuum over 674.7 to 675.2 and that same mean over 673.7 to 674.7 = 0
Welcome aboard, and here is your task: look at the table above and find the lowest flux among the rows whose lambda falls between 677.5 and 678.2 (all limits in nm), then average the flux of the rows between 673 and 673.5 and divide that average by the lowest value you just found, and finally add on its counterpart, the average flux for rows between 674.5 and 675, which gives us 62.6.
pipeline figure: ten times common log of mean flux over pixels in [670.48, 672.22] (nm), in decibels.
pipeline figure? 18.1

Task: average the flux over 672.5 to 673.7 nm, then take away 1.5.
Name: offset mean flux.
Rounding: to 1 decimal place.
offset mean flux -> 63.8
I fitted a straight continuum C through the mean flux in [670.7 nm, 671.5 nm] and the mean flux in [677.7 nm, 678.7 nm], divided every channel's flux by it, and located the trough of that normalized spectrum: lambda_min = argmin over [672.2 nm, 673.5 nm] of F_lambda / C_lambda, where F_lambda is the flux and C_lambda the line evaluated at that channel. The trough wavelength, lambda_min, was 672.35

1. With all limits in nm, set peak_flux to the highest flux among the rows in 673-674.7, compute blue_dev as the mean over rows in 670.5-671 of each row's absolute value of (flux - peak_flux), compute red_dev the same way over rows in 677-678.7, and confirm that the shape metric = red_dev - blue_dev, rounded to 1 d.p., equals 4.0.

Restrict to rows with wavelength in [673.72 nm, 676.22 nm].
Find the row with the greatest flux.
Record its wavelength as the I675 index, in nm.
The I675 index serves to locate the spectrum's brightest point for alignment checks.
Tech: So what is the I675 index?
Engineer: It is 676.10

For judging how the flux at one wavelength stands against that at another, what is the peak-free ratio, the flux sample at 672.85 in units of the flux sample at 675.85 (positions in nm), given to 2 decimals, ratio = 0.96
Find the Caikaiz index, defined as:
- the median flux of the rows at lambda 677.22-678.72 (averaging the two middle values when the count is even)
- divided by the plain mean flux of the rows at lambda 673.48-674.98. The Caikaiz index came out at 0.98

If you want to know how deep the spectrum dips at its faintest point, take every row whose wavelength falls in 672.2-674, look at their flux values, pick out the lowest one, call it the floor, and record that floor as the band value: 63.14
